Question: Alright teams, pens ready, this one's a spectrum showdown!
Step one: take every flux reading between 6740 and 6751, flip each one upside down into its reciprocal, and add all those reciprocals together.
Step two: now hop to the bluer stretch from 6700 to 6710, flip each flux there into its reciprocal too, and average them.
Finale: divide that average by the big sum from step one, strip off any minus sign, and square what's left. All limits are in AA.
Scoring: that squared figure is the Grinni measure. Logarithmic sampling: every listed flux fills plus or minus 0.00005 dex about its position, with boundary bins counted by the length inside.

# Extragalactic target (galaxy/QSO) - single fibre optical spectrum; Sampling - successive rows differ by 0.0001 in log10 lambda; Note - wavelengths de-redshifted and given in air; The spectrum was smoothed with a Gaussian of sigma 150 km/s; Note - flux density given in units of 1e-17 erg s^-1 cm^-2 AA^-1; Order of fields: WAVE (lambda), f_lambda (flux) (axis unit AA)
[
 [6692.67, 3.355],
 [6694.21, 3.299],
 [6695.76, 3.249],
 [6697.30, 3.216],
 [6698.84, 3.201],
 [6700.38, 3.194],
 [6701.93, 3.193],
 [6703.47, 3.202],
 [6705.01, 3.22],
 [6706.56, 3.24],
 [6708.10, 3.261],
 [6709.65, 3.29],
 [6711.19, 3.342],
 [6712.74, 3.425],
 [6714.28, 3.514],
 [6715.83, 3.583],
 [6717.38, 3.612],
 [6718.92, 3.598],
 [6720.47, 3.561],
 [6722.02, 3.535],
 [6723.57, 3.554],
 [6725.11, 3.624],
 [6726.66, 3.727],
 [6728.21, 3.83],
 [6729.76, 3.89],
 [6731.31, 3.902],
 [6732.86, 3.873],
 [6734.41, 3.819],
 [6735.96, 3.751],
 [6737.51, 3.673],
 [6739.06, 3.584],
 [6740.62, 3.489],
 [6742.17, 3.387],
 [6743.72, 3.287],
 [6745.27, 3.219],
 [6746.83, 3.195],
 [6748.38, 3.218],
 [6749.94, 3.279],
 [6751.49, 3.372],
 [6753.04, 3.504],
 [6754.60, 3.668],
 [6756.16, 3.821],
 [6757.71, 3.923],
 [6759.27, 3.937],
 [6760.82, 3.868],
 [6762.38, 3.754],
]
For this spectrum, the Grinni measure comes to 0.0212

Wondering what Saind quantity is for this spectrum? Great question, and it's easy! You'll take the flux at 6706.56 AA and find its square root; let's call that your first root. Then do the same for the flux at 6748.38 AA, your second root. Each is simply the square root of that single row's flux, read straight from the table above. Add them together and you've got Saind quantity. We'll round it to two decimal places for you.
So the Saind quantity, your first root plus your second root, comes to 3.59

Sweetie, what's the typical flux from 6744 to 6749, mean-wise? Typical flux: 3.2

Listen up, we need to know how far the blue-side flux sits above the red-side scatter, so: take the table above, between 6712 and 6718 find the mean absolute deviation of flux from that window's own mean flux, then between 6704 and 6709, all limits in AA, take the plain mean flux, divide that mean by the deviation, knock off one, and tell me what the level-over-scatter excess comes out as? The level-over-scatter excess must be 50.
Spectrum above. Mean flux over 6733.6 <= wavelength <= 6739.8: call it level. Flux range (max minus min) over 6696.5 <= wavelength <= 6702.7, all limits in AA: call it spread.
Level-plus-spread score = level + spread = 3.73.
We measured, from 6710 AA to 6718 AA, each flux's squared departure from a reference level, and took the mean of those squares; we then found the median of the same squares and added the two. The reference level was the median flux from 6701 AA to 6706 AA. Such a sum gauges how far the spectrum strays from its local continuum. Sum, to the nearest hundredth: 0.19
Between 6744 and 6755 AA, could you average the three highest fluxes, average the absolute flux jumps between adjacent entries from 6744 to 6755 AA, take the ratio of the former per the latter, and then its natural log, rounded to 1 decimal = 3.7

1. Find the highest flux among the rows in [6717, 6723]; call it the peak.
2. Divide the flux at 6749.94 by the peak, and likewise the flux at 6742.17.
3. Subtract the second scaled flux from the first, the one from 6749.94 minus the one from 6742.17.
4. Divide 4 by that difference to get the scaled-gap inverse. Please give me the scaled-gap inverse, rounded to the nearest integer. -134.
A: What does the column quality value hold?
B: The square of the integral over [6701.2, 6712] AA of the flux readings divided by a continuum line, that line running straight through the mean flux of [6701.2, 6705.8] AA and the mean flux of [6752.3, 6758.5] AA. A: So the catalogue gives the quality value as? 118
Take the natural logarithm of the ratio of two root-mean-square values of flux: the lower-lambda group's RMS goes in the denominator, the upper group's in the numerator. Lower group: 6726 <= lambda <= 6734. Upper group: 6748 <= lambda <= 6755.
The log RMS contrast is -0.12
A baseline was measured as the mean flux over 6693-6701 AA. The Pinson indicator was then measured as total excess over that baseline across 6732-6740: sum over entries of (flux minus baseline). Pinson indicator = 2.5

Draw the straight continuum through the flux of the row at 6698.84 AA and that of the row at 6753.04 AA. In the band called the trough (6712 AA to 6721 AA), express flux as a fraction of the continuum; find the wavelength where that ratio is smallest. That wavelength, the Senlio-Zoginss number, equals 6712.74 AA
